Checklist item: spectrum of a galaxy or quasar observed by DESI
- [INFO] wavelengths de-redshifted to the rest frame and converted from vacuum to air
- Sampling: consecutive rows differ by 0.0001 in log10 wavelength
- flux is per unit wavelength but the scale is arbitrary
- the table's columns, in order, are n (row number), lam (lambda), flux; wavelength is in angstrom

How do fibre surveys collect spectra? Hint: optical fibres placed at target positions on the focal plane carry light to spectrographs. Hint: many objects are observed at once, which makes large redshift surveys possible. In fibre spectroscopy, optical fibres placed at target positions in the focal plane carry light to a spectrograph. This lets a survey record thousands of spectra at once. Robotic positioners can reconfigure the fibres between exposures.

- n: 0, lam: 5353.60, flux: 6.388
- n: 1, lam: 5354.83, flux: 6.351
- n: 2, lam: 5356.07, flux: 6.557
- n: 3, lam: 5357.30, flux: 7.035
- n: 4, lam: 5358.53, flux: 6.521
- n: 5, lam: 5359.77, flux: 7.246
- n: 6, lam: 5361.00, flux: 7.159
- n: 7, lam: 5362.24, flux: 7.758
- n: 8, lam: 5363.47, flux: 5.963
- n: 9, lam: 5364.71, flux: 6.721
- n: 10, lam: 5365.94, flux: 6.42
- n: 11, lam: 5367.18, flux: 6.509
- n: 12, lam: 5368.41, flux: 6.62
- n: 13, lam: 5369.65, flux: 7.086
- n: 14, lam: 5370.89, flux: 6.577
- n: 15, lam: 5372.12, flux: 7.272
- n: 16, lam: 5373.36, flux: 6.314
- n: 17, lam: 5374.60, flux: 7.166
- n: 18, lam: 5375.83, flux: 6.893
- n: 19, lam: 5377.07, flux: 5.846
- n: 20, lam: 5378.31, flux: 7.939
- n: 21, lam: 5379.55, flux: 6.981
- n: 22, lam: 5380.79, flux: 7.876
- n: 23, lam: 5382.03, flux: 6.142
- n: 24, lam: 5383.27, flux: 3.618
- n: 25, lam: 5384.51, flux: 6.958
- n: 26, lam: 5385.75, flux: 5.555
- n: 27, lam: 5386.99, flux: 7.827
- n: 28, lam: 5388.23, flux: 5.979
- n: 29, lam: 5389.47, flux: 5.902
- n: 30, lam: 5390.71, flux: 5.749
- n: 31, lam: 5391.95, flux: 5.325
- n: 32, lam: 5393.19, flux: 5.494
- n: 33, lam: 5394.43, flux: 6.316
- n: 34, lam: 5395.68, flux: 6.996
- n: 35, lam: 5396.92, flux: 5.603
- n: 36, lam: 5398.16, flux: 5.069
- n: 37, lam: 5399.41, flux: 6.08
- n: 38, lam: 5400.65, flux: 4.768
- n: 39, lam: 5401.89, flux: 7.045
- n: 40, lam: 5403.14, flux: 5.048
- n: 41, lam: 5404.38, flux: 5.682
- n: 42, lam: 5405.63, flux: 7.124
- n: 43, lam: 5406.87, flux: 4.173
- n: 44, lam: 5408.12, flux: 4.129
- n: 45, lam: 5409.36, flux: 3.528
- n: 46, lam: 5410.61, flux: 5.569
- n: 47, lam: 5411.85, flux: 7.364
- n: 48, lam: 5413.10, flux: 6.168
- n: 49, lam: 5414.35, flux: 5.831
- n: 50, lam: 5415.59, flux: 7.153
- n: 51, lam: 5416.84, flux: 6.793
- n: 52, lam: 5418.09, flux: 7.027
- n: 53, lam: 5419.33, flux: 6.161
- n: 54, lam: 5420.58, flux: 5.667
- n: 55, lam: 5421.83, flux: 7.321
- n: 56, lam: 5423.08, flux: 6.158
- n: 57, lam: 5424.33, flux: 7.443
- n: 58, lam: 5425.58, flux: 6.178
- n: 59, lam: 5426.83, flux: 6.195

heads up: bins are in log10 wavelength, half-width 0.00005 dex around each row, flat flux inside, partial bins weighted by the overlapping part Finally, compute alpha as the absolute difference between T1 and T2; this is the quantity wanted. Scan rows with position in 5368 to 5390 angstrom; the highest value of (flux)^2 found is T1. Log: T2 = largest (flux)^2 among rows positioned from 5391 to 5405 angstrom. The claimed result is 13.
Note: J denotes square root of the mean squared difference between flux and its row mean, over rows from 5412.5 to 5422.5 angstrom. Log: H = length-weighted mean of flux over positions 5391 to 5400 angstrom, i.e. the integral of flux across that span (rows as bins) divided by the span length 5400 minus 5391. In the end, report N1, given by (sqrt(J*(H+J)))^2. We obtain 3.8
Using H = 5.8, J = 0.6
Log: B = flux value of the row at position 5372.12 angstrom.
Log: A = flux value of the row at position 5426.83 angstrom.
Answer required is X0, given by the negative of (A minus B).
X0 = 1.1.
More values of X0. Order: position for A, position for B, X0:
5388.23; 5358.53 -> 0.5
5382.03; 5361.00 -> 1.0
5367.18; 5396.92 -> -0.9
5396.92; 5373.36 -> 0.7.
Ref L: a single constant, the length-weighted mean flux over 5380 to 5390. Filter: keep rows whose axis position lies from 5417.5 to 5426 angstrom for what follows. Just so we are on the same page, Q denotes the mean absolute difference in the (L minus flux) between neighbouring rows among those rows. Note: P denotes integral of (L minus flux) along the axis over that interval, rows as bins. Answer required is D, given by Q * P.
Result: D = -3.1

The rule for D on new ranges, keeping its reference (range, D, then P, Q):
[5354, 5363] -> -2.6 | -6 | 0.43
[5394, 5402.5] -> 2.8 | 2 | 1.20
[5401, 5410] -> 11.7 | 9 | 1.28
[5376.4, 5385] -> -3.8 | -2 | 1.92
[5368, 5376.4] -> -3.2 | -5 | 0.63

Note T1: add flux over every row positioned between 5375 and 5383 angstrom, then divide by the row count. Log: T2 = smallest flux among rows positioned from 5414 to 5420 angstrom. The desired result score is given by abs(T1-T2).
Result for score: 1.1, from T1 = 6.9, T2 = 5.831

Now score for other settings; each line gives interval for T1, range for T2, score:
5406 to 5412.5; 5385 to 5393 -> 0.4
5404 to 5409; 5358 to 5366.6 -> 0.7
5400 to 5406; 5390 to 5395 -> 0.6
